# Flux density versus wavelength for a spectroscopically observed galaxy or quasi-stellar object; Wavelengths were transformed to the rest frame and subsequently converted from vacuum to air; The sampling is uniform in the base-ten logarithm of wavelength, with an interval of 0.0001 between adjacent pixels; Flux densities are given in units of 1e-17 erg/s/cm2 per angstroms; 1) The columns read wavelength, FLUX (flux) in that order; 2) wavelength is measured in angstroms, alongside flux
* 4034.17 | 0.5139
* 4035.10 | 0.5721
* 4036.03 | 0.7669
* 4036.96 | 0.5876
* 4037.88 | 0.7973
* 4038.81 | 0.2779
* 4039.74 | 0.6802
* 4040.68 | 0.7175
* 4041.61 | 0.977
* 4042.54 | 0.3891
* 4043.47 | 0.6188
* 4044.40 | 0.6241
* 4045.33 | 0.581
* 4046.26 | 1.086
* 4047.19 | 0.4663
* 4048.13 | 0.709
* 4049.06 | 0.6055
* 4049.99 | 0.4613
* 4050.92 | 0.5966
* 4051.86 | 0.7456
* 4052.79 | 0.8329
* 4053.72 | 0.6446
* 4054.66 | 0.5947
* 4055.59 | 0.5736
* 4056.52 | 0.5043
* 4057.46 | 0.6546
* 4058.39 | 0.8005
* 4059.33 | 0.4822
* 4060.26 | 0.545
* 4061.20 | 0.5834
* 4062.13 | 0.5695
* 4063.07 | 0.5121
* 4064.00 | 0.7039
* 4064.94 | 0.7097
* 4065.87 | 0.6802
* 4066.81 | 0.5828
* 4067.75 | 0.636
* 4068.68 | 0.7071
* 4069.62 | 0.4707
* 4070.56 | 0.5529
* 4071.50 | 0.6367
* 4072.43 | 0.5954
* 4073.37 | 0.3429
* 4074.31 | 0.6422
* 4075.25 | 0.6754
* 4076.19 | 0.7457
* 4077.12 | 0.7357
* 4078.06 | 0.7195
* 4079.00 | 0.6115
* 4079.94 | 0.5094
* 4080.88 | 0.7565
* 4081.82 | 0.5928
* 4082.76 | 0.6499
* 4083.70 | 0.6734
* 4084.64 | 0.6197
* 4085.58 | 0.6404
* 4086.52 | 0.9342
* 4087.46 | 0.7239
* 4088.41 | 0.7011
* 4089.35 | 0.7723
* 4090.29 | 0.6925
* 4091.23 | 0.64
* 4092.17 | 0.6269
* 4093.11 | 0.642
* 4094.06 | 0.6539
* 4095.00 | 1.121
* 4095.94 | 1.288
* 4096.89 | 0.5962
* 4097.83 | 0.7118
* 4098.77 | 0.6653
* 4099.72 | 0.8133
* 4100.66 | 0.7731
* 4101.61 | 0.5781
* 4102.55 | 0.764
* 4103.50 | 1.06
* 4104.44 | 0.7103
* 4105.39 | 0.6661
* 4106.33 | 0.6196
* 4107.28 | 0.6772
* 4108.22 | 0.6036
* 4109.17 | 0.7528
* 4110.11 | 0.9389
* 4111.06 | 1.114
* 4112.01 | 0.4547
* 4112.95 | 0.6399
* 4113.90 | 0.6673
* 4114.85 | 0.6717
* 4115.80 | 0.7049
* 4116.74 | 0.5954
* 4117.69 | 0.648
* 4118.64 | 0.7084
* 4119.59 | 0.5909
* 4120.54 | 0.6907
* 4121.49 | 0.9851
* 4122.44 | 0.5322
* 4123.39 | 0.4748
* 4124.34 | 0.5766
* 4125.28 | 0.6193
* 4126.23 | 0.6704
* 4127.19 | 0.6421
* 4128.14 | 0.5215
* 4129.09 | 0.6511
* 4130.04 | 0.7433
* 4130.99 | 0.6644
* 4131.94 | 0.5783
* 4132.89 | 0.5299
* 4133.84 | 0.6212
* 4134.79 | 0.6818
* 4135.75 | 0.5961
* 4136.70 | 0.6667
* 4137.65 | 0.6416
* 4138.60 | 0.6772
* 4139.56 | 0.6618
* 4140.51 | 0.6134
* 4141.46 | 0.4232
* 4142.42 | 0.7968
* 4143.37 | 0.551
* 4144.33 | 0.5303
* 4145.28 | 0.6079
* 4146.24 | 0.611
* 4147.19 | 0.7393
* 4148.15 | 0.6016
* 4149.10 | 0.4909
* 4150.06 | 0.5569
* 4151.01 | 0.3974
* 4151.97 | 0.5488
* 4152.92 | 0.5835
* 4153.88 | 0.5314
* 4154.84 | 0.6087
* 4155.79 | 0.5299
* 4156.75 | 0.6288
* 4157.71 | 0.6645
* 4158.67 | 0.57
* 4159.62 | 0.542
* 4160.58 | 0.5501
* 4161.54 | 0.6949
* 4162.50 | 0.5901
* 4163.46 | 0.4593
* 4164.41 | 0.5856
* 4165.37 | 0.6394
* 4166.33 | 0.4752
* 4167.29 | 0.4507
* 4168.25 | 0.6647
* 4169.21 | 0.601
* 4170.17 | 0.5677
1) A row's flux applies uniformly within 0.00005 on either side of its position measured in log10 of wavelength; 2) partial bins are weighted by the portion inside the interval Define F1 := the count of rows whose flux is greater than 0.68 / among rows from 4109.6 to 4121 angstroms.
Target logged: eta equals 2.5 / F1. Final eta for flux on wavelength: 0.5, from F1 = 5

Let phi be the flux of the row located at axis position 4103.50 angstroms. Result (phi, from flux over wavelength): 1.06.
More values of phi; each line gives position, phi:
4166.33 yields 0.4752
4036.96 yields 0.5876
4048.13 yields 0.709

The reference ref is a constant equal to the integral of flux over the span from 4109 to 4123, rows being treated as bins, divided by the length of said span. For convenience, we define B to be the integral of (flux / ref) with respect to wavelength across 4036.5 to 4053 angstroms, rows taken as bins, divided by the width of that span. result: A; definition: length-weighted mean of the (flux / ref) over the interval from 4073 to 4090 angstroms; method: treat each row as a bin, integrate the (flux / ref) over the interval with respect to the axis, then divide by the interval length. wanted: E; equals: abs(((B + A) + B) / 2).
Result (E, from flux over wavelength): 1.39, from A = 0.94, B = 0.92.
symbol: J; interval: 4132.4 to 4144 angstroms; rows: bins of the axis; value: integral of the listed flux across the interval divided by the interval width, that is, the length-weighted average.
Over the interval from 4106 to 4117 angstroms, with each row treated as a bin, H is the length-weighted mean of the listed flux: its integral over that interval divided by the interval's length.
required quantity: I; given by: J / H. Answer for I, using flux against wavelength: 0.88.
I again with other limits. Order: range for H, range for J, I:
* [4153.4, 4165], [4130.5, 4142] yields 1.06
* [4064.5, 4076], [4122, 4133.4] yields 0.99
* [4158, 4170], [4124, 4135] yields 1.10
